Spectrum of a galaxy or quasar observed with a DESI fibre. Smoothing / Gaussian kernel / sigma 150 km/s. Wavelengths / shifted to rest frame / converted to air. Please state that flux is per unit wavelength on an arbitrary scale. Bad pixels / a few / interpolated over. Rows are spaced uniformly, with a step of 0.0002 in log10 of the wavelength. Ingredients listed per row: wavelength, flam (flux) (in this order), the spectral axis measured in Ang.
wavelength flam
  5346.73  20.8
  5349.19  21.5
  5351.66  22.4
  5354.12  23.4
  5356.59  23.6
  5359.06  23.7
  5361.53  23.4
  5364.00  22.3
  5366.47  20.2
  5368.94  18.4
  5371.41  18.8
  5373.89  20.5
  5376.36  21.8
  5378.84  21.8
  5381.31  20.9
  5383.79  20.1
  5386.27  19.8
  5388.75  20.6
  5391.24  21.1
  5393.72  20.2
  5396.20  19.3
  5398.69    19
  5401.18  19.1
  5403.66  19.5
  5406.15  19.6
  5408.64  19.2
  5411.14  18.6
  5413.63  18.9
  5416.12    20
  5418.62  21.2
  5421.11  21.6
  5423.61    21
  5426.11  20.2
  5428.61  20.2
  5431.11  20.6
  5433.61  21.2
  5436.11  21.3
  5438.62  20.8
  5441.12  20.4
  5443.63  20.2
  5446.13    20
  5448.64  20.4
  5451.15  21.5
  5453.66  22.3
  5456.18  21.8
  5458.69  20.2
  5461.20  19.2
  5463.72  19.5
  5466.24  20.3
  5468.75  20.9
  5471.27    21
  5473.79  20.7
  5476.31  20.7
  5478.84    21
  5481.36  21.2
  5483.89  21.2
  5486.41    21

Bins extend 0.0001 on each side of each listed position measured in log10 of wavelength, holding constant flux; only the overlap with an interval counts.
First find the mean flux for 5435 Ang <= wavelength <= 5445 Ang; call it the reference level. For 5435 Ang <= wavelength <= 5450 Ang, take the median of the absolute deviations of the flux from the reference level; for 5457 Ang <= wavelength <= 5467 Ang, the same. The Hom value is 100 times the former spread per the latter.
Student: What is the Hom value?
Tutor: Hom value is 45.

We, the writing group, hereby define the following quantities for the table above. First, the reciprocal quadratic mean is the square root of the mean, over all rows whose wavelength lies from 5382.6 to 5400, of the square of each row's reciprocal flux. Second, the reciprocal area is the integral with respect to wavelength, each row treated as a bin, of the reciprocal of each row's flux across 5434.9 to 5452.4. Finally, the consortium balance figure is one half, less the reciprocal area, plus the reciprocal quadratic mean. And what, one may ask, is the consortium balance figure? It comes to -0.30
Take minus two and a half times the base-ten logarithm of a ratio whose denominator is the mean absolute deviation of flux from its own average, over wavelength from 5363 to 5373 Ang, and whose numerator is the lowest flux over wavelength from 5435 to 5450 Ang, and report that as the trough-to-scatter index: -2.9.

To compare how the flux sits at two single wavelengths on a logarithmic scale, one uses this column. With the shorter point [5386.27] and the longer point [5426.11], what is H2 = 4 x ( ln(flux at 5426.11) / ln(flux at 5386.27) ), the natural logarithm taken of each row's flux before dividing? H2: 4.03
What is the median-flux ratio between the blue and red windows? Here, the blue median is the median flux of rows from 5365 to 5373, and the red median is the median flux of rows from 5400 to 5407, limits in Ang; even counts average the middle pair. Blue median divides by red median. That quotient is 0.96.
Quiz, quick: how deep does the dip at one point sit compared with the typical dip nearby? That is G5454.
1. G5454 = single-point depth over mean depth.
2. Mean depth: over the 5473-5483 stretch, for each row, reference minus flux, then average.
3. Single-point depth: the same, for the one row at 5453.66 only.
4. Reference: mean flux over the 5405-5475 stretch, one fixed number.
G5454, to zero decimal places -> 4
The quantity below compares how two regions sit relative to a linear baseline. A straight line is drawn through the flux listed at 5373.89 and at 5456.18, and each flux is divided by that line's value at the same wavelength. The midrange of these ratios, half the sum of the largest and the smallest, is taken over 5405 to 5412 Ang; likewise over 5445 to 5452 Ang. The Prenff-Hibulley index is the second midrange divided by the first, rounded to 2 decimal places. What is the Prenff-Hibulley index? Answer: 1.05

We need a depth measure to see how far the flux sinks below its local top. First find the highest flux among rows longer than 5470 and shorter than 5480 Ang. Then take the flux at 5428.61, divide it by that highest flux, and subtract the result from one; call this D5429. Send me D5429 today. 0.038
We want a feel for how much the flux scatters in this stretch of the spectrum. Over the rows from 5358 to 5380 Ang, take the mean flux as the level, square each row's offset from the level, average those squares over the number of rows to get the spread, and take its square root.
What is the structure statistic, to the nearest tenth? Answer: 1.8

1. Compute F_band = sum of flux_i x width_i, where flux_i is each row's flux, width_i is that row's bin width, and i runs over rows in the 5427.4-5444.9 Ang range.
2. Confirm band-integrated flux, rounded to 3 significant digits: 362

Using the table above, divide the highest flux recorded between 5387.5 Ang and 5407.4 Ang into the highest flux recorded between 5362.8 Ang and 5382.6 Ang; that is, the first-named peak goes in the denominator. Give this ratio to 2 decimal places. 1.06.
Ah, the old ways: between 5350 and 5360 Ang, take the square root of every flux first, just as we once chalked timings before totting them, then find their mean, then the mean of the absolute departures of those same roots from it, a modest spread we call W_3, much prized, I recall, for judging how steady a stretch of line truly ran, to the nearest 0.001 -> 0.046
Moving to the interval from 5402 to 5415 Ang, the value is 0.038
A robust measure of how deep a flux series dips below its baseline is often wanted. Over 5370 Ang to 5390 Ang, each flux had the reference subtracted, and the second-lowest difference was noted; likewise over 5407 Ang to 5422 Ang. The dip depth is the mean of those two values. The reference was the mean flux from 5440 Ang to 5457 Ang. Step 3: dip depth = -1.6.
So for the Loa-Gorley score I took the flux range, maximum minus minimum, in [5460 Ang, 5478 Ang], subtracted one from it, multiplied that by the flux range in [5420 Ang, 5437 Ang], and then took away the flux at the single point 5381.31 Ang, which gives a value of -19.8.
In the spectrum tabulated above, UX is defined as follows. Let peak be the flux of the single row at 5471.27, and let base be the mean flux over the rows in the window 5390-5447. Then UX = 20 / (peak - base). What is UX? 23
